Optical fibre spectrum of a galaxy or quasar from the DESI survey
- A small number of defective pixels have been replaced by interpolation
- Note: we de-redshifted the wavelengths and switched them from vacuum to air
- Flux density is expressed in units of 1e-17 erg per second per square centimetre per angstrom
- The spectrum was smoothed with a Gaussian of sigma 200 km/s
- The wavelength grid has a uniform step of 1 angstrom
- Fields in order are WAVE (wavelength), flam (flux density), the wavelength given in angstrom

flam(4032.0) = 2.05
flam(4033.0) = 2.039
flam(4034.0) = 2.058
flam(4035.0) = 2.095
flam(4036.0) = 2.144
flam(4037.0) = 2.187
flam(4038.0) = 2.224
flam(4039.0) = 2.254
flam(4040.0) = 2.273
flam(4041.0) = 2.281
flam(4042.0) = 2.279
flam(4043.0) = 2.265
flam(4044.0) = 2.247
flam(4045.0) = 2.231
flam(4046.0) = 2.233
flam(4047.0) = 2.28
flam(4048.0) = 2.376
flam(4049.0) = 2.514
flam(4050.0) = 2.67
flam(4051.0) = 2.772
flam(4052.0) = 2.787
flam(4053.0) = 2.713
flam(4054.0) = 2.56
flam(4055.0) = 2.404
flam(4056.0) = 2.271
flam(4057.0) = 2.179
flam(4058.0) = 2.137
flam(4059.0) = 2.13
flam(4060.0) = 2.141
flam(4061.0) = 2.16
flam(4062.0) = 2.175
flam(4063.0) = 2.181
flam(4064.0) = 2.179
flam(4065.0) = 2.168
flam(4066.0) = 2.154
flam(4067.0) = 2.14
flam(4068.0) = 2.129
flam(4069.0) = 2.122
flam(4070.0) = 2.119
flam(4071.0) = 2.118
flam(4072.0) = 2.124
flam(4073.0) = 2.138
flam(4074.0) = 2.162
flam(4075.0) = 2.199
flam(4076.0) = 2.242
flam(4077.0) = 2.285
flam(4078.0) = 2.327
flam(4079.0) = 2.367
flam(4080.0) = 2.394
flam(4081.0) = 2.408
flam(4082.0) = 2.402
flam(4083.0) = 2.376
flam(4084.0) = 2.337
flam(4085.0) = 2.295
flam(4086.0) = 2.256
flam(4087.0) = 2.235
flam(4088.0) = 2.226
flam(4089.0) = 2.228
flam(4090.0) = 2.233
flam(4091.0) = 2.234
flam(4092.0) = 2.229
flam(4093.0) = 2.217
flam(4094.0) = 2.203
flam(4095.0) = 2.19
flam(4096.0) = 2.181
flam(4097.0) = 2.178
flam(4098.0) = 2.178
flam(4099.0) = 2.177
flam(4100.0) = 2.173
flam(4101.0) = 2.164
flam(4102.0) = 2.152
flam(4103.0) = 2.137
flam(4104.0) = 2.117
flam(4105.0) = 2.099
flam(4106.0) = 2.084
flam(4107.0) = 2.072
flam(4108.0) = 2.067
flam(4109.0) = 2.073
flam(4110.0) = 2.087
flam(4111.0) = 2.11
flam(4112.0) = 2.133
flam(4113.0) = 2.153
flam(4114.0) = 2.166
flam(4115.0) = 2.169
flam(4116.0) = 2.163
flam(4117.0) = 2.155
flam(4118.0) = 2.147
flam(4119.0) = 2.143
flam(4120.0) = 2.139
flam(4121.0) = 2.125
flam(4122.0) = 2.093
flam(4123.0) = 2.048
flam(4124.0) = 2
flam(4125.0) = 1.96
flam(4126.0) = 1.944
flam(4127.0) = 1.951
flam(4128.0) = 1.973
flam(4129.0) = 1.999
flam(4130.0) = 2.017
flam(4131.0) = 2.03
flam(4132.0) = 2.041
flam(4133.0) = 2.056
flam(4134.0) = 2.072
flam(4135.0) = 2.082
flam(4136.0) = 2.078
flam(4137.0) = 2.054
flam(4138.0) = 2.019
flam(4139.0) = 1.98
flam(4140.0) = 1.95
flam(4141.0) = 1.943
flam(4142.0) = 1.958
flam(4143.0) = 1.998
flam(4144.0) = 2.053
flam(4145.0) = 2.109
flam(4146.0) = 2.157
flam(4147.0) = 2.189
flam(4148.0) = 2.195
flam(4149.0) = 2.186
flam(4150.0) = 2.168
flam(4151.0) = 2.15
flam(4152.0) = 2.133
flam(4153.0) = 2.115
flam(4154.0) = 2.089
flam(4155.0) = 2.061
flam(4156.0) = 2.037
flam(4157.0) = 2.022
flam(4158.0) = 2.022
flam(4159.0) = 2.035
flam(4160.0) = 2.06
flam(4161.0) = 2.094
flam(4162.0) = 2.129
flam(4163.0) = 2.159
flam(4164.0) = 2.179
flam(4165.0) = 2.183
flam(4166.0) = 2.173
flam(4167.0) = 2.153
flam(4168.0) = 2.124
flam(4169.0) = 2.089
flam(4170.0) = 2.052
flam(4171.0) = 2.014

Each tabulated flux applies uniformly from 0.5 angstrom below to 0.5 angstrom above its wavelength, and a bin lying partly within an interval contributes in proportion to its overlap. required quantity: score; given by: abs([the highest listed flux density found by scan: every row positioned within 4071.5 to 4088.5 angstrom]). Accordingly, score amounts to 2.41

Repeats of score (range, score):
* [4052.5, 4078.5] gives 2.71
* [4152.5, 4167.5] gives 2.18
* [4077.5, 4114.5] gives 2.41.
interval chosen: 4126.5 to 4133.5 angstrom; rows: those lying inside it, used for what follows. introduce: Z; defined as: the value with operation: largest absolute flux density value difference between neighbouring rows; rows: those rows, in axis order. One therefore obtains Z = 0.0260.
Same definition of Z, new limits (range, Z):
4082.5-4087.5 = 0.0420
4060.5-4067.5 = 0.0150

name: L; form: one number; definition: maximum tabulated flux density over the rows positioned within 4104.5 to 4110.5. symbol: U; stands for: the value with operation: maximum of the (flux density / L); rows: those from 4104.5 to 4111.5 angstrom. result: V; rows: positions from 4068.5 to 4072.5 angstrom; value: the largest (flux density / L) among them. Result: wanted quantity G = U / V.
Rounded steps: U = 1.01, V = 1.01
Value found 0.99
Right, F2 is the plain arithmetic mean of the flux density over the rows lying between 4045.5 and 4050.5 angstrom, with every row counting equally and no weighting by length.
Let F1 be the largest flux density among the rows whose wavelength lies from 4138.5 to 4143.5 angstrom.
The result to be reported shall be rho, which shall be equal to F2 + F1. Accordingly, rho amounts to 4.41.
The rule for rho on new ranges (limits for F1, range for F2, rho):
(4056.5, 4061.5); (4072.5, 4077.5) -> 4.38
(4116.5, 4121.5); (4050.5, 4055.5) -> 4.80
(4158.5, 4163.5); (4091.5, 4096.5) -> 4.36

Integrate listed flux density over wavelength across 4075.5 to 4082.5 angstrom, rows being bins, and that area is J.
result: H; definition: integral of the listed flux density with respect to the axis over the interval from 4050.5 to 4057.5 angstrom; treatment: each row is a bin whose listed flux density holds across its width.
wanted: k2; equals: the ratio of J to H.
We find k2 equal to 0.93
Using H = 17.7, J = 16.4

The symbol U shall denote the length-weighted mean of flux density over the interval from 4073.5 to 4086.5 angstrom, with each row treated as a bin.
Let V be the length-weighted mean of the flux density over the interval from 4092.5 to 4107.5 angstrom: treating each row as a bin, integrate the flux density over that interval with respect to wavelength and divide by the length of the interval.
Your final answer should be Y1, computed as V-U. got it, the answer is -0.2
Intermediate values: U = 2.31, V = 2.15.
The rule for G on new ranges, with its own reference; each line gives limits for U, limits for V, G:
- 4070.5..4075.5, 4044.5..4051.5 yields 0.79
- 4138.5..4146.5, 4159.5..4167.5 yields 0.99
